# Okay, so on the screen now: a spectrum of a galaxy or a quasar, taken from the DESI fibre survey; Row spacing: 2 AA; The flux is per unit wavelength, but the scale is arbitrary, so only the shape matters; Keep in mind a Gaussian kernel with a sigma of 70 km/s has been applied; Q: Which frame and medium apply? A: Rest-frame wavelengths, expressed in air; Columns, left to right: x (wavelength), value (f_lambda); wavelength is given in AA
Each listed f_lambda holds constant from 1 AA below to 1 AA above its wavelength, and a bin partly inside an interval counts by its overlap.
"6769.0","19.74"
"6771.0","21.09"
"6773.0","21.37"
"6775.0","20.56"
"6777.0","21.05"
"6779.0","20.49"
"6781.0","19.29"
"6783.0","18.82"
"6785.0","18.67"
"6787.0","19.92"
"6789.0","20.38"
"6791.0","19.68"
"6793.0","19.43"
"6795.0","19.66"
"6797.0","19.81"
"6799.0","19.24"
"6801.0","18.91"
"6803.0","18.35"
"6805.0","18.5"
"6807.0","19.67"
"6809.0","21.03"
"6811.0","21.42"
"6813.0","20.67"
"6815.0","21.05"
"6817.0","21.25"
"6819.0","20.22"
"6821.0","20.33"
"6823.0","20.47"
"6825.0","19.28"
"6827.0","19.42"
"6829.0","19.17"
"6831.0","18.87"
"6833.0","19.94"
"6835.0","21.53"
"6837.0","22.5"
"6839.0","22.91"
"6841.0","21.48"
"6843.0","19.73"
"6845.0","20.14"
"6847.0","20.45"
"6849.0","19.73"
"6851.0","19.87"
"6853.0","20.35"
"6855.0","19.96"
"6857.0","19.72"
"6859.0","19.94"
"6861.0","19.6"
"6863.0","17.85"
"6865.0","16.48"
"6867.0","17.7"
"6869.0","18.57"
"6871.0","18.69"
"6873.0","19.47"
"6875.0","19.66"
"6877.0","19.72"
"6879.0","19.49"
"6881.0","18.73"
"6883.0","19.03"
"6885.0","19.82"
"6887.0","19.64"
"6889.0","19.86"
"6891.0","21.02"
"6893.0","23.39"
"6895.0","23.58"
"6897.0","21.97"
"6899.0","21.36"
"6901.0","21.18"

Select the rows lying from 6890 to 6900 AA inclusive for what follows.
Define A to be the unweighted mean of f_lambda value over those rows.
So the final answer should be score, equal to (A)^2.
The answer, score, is 496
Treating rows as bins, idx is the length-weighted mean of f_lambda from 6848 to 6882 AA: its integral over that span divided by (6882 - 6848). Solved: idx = 19.1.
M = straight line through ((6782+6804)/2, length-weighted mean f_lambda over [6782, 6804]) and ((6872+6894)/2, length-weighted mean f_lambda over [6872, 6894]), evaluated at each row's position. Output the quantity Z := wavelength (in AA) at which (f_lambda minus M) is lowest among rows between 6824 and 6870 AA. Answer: 6865.0 AA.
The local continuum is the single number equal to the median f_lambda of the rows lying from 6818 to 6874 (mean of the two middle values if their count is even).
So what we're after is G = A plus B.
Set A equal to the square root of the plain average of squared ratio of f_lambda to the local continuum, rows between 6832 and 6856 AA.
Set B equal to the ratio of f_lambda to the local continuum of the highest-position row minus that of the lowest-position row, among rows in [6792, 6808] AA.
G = 1.06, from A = 1.048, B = 0.01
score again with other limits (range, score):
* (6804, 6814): 410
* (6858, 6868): 335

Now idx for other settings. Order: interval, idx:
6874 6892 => 19.7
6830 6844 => 21.0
